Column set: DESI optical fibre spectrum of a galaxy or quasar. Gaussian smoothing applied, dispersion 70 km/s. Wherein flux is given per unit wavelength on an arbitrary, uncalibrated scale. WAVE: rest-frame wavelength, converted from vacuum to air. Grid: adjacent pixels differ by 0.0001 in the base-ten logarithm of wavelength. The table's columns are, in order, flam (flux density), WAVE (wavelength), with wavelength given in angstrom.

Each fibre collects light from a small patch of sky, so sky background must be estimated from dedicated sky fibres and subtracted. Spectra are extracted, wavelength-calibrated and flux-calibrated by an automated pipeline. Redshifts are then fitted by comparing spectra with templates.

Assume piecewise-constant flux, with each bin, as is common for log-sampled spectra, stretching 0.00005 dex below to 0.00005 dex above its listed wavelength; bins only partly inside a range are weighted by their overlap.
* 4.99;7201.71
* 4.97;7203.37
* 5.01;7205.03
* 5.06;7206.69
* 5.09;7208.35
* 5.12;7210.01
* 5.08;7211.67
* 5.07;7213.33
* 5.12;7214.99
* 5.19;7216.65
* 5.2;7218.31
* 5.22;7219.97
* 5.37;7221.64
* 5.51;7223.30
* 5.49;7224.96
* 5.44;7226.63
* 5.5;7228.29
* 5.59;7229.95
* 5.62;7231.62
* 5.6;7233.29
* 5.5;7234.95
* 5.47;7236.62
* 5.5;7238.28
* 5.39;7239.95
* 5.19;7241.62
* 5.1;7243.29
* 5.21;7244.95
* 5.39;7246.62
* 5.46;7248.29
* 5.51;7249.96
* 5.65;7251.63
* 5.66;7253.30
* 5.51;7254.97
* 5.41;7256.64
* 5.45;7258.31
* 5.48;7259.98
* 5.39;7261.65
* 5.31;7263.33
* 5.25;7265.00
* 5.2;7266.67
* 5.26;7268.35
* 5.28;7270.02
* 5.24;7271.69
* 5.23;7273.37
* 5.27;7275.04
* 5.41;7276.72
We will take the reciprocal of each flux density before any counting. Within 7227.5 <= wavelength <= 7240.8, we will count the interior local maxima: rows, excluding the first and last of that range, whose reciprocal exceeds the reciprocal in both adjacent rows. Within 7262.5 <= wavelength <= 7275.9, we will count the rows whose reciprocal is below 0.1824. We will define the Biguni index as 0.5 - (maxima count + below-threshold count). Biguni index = -0.5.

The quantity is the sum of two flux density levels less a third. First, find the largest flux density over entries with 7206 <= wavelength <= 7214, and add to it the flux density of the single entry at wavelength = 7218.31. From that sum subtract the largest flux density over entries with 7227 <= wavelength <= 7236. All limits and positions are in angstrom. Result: 4.7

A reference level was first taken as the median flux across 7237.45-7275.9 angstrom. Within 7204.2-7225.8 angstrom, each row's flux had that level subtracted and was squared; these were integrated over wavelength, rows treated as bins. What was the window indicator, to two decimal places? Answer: 1.36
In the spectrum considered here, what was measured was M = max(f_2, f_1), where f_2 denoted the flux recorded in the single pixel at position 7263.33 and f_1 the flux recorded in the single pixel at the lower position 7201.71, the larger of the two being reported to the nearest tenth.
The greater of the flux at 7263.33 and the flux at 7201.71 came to 5.3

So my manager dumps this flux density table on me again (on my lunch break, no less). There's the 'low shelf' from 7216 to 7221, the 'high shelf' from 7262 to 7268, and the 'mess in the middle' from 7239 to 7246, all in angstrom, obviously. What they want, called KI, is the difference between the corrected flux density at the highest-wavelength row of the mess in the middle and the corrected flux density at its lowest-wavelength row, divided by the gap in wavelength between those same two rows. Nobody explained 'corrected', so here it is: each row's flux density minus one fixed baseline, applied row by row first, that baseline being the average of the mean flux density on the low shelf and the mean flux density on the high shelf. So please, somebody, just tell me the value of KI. -0.04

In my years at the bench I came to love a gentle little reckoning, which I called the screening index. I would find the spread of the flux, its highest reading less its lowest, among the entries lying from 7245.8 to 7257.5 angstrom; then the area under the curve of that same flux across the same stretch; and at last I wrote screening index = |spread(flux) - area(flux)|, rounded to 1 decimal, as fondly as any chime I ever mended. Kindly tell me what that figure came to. 64.2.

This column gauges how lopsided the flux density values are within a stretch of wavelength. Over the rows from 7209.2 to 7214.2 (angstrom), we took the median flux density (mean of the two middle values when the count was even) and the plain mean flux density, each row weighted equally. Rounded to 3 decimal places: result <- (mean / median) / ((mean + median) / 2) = 0.197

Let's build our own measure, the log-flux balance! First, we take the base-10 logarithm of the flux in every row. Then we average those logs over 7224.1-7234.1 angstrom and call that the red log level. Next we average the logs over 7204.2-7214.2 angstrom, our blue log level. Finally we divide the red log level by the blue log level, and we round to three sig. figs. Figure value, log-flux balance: 1.05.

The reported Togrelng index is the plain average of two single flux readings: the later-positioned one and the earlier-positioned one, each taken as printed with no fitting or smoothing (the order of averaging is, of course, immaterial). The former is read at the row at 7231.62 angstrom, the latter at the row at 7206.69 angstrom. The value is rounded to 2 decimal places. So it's 5.34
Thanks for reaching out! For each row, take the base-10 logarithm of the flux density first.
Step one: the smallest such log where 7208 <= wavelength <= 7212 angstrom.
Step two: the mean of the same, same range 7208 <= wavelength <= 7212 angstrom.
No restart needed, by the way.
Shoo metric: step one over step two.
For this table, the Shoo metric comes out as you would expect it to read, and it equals 0.998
